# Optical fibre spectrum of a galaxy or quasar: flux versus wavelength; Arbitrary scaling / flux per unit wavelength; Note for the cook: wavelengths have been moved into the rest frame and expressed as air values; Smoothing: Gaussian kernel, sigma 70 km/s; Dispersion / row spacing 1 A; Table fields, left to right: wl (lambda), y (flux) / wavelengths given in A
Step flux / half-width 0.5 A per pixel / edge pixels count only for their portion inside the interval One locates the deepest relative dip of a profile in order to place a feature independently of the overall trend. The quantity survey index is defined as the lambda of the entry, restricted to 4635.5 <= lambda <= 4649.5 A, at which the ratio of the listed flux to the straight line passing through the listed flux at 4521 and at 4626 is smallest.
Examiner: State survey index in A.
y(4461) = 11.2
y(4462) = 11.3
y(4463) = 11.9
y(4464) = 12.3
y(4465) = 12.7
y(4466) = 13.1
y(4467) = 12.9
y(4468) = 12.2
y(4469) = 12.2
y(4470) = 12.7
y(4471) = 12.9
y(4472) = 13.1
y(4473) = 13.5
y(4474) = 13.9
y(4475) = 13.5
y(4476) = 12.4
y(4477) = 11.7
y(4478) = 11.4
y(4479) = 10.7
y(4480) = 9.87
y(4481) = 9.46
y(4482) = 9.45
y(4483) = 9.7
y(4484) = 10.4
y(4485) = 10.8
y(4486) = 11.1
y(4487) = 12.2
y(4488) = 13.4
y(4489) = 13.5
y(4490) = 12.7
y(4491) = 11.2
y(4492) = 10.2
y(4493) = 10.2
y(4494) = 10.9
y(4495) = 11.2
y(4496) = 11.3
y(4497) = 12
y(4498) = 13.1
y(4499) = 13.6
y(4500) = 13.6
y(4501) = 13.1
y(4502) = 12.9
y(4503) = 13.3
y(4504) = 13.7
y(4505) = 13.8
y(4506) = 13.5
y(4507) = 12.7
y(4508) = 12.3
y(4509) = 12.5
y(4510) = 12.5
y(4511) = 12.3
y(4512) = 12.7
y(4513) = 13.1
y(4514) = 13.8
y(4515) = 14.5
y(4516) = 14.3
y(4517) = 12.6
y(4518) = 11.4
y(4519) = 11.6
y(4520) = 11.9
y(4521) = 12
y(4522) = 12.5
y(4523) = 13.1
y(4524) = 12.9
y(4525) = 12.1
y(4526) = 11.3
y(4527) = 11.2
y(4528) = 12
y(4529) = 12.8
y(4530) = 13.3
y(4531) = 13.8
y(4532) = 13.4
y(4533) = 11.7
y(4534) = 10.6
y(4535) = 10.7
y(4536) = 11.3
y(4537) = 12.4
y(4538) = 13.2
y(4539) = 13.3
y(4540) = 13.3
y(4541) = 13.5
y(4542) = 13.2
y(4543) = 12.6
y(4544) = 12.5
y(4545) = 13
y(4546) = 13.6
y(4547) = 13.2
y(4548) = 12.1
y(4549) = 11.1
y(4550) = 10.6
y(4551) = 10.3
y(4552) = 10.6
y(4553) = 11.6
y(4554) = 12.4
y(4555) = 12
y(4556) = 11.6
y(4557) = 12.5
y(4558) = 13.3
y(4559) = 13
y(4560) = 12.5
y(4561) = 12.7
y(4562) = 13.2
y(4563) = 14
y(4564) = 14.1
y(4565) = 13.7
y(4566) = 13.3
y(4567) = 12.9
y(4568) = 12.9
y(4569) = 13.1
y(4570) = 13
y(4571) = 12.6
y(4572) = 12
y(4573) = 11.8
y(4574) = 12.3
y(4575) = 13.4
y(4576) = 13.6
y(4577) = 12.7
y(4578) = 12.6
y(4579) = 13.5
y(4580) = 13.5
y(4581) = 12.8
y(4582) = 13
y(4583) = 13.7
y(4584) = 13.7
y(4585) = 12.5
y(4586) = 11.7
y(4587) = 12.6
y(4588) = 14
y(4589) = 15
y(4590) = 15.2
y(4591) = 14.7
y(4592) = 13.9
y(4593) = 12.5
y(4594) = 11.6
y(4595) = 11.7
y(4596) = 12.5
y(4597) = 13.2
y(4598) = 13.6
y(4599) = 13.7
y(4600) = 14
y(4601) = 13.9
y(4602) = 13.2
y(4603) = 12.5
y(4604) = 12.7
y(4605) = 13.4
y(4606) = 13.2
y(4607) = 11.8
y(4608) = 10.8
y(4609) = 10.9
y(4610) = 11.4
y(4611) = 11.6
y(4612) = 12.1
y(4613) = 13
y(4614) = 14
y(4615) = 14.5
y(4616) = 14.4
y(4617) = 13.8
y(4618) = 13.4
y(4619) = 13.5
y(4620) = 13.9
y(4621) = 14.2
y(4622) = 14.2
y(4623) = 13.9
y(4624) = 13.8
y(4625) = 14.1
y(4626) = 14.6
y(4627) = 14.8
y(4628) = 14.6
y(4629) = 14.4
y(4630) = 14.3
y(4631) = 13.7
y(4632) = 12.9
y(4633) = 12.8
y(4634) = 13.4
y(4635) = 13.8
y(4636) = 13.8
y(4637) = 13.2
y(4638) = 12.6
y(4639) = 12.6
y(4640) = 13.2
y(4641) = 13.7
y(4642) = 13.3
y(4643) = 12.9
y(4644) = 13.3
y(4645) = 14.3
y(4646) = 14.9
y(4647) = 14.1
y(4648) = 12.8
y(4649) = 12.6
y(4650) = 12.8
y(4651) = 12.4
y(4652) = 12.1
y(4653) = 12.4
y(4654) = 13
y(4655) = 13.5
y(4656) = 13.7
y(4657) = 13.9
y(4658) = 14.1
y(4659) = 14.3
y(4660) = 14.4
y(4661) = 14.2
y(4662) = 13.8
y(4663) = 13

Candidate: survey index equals 4649 A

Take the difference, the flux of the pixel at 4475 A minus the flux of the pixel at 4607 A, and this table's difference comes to 1.7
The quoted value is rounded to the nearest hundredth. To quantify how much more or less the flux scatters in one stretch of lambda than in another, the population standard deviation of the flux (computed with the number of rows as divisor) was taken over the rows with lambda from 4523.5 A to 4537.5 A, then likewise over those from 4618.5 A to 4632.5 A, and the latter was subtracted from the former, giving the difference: 0.51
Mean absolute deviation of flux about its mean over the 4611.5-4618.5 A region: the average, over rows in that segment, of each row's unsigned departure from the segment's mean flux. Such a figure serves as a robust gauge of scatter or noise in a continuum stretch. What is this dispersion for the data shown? 0.66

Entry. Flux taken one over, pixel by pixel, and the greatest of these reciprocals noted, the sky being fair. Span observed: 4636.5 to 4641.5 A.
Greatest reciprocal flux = 0.079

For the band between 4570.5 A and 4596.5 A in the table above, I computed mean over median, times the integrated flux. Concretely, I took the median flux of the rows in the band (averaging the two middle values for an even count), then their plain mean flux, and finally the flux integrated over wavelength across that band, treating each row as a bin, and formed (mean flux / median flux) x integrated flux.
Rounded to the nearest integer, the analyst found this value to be 347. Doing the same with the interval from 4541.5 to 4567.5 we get 322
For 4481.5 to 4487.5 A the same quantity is 64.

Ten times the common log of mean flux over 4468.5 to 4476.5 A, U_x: 11.1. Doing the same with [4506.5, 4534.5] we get 11.0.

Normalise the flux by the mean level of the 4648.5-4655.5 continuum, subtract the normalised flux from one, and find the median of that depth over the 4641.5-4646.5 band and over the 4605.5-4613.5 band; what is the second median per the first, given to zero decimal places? -2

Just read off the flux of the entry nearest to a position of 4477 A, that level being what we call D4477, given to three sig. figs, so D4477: 11.7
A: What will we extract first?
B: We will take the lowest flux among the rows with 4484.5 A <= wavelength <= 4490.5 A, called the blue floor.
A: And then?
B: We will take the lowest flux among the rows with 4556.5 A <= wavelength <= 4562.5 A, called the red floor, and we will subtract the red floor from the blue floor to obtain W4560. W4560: -1.7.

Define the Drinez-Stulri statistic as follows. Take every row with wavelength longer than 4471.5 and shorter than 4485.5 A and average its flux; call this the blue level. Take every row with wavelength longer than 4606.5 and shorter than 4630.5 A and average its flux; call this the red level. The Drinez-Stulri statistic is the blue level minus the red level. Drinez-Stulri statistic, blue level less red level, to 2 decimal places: -2.00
